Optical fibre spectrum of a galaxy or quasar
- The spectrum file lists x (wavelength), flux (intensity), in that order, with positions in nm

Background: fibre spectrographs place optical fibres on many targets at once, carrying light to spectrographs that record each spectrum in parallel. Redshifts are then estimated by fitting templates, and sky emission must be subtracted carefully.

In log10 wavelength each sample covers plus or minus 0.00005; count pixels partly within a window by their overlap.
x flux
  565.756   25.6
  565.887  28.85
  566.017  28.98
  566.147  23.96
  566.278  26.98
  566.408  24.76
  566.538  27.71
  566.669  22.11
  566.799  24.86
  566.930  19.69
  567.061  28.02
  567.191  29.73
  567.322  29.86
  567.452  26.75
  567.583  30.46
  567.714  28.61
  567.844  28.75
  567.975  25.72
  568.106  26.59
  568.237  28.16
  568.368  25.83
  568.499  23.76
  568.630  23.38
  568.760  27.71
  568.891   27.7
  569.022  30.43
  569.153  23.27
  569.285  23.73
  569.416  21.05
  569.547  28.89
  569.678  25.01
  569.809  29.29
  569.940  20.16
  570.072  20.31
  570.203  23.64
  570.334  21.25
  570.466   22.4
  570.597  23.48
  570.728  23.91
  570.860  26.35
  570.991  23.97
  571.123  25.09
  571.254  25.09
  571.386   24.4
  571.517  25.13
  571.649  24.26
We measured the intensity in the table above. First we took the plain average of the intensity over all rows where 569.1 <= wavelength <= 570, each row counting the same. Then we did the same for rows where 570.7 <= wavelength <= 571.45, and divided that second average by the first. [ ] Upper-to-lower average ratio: 1.01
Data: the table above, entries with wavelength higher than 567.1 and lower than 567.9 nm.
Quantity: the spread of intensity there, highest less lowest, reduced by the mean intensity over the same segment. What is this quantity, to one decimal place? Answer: -25.3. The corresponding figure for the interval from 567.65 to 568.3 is -24.5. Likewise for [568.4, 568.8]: -20.6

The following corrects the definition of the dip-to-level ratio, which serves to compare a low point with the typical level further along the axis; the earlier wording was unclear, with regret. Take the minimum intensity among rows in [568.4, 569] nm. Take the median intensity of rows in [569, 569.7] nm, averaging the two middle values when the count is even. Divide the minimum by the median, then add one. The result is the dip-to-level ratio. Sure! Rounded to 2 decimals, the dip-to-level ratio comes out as 1.96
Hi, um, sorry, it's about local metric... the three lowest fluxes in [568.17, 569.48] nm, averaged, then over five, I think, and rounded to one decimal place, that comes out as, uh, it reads 4.5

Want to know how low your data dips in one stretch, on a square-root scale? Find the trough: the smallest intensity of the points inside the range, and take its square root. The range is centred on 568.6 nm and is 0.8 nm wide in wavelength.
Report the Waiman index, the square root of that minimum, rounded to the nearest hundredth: 4.84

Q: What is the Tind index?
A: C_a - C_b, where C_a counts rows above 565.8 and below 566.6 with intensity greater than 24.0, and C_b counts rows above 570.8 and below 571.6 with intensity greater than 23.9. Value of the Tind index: -1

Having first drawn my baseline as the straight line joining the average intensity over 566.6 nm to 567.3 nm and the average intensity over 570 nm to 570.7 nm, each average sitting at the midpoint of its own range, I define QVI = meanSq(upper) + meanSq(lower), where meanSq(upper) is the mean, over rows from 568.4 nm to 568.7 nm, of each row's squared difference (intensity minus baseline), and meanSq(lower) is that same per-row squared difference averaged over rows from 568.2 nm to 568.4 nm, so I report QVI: 11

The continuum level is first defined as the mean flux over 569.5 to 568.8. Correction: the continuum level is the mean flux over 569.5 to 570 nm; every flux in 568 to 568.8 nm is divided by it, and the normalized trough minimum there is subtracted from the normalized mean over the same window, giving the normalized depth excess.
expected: 0.10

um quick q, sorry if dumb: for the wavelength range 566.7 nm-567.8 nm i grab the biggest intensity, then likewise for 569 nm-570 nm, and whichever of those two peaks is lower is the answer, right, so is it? 30.4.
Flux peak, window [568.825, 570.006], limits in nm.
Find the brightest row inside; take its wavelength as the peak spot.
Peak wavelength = 569.022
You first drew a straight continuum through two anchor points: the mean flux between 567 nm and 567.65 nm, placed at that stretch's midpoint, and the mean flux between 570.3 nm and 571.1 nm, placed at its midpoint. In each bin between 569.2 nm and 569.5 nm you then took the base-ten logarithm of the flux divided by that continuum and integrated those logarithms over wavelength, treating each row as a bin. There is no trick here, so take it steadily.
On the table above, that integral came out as -0.016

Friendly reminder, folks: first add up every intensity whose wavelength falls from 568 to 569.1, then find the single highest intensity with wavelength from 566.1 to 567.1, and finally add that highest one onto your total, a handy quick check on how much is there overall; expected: 242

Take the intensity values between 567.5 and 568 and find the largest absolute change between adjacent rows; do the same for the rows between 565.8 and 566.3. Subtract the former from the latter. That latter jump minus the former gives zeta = 2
